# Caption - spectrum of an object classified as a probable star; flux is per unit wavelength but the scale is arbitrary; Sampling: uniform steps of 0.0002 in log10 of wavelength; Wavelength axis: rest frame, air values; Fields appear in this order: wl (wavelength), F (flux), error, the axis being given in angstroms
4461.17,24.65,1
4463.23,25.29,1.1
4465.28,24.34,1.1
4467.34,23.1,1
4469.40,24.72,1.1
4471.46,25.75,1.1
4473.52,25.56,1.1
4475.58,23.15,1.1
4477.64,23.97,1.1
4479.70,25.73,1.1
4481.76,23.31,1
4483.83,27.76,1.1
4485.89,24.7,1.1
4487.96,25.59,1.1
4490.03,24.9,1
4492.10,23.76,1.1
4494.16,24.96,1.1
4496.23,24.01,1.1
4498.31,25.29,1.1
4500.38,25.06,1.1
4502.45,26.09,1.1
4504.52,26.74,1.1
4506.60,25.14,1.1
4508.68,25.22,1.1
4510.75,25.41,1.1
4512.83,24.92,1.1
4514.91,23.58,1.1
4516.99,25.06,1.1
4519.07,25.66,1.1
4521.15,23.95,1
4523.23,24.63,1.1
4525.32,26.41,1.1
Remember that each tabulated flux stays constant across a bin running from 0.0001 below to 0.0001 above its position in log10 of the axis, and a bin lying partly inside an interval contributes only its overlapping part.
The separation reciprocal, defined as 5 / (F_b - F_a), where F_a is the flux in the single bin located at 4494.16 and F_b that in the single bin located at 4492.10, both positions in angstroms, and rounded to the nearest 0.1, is -4.2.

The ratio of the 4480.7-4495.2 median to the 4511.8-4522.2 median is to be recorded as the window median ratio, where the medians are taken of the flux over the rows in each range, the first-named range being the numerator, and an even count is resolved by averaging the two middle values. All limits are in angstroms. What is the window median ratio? 1.00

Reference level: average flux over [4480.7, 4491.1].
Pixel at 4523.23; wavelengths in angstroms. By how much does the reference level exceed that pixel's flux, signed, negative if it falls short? 0.6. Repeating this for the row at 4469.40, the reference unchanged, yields 0.5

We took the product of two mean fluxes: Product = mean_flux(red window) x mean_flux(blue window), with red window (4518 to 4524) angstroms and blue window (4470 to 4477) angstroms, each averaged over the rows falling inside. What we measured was 614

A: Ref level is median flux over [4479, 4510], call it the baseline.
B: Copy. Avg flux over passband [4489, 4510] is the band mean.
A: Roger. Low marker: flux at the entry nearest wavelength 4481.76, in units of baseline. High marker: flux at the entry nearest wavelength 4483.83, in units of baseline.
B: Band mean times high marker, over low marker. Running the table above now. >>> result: 29.9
